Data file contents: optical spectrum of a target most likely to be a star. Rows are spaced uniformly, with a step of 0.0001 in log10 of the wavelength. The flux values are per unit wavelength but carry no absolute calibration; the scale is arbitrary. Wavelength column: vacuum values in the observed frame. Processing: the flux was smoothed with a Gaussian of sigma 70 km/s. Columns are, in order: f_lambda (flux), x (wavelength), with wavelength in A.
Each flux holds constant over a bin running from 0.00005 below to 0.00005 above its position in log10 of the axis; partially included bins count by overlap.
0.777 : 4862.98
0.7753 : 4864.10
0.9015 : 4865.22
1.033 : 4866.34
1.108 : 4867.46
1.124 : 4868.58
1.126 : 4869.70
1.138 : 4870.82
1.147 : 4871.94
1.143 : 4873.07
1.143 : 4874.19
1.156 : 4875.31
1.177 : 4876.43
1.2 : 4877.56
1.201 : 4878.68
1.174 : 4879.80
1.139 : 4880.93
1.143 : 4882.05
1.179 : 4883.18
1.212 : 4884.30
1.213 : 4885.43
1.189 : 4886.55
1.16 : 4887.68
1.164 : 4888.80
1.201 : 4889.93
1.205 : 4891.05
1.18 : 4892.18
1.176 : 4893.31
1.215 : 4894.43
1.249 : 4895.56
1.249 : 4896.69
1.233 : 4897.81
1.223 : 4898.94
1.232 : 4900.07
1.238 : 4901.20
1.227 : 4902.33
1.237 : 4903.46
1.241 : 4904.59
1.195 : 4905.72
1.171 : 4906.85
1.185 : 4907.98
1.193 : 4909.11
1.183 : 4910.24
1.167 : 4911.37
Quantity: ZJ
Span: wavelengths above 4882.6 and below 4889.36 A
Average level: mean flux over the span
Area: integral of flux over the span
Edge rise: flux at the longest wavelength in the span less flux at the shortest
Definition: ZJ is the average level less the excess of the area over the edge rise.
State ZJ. -6.8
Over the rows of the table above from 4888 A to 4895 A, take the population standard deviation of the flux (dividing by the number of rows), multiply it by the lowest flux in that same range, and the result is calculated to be 0.021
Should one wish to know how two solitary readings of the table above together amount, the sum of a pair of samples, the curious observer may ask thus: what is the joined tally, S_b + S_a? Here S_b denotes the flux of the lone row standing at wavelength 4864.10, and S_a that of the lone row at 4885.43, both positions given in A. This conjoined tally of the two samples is 1.99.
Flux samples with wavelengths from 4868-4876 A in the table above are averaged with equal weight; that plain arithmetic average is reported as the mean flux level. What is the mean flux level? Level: 1.14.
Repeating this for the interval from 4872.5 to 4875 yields 1.14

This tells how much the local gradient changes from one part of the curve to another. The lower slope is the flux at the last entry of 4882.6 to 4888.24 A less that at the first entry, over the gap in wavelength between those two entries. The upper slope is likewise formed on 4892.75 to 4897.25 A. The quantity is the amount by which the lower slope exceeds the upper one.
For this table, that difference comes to -0.03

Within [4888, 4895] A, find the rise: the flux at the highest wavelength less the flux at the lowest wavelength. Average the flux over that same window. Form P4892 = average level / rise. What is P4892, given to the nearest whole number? 23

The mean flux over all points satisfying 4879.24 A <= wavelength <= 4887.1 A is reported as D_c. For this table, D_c 1.18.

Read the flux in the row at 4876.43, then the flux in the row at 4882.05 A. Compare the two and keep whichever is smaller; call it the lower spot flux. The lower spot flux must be 1.143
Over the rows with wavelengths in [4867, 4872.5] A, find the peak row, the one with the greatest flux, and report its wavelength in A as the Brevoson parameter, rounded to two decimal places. 4871.94 A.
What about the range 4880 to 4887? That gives 4885.43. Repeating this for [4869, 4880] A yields 4878.68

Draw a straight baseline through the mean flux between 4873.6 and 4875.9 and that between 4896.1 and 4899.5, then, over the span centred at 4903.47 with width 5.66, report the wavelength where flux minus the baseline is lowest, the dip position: 4905.72 A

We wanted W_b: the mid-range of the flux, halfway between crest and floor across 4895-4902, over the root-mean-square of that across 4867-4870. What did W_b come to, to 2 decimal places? 1.10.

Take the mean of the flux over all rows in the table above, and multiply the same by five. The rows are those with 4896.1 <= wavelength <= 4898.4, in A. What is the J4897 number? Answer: 6.2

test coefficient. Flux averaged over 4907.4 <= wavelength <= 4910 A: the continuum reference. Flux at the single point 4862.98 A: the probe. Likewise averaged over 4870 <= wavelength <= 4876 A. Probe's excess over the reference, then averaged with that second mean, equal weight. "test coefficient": 0.37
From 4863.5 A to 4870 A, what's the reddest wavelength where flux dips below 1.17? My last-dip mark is 4869.70 A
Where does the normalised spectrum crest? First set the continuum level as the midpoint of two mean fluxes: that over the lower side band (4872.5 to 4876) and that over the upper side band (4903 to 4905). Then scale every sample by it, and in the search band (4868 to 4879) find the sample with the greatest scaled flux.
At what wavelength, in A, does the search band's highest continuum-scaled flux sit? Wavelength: 4878.68 A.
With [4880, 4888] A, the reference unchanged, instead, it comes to 4885.43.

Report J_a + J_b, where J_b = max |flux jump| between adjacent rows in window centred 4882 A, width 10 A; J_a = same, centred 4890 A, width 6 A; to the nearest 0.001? 0.073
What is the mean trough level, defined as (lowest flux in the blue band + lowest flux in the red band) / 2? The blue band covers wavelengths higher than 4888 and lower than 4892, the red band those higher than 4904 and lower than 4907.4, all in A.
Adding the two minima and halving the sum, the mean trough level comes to 1.17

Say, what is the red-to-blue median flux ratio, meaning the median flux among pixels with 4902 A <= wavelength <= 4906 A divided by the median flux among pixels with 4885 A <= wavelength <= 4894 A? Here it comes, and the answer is 1.04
